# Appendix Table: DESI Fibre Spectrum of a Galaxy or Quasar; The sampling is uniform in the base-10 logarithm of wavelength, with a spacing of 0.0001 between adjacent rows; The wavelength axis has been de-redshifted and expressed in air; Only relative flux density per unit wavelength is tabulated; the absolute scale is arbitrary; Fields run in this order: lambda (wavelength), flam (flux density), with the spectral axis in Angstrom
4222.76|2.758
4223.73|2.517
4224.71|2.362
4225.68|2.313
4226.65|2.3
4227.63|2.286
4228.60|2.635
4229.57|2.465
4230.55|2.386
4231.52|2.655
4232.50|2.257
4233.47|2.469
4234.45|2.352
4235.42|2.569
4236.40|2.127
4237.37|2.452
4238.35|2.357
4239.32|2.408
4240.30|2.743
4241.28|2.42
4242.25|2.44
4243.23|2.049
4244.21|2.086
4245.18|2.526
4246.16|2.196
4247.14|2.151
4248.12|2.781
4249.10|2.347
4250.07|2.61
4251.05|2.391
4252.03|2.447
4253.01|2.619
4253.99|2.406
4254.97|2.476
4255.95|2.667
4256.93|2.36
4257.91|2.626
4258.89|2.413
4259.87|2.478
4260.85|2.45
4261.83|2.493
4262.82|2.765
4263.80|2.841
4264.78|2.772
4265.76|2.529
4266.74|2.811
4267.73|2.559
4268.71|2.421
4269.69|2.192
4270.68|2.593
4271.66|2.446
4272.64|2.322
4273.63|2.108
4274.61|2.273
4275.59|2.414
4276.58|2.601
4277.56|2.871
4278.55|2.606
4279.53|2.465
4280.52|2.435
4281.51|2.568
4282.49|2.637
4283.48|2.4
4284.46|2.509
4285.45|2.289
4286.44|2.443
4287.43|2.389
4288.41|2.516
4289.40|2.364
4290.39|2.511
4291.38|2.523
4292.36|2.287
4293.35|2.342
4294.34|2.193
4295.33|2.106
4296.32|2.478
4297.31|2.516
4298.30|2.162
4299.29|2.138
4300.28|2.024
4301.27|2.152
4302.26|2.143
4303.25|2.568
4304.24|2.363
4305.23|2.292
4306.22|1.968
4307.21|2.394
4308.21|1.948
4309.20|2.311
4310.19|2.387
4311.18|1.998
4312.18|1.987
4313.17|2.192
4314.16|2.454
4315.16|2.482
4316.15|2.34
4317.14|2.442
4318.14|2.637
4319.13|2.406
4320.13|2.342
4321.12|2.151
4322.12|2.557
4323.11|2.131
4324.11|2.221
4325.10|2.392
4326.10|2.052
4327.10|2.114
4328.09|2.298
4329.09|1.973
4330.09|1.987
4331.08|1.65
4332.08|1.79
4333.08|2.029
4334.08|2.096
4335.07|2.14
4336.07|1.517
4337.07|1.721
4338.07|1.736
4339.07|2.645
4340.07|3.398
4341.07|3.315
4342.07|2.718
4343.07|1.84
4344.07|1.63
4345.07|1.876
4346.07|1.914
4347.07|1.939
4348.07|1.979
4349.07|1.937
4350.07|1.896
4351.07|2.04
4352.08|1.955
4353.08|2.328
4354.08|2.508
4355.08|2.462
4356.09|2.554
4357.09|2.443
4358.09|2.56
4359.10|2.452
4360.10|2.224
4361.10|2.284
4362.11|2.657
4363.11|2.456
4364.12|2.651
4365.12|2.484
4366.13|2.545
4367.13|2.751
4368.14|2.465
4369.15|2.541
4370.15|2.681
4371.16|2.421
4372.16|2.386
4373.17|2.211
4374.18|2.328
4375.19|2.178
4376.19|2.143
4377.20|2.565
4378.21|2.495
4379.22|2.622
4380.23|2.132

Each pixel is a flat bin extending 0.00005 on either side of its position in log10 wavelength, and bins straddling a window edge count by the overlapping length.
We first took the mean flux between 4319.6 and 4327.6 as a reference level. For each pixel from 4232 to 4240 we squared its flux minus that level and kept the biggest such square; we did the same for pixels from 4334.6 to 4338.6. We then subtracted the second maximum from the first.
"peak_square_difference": -0.43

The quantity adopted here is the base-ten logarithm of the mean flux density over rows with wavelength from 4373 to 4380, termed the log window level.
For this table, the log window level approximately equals 0.37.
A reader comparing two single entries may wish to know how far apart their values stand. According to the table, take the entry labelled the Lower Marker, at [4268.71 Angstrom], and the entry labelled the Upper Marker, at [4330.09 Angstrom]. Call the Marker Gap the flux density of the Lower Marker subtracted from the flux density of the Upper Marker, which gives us -0.43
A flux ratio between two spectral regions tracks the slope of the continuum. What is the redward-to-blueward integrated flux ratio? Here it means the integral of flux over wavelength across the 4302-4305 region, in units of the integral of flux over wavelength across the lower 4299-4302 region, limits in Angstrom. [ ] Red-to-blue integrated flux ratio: 1.1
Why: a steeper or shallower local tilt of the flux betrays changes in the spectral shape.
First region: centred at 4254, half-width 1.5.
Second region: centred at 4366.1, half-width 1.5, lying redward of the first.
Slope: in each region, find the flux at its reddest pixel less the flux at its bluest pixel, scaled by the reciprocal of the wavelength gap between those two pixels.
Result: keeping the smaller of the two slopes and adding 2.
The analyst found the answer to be 1.93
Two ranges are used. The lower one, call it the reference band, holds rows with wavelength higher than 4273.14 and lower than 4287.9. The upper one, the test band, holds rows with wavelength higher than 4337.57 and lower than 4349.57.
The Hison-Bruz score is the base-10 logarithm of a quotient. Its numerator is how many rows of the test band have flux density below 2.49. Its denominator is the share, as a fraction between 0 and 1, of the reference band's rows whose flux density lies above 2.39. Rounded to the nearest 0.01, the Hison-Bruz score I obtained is 1.04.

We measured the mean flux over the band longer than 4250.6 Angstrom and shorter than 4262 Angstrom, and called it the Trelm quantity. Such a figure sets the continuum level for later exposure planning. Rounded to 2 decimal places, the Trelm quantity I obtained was 2.49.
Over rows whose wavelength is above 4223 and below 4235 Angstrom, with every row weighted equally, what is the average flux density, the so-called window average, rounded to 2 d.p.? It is 2.42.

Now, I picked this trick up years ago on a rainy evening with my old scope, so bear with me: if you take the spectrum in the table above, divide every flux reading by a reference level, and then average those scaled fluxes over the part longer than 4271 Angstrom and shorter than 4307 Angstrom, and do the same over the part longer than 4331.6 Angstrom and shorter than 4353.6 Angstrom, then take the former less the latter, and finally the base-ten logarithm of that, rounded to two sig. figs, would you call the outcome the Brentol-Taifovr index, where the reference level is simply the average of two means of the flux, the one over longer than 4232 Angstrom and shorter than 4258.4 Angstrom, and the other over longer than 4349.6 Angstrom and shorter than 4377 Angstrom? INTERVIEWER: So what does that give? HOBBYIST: -0.96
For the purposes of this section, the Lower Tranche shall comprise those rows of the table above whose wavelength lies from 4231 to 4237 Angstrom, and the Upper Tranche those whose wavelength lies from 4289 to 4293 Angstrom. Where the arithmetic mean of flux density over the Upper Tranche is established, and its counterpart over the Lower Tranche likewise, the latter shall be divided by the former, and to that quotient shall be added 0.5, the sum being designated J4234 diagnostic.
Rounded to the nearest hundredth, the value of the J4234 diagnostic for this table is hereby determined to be 1.49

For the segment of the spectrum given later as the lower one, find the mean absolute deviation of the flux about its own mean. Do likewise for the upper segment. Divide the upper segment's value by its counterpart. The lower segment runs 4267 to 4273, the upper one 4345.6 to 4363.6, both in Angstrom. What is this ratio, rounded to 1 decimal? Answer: 2.2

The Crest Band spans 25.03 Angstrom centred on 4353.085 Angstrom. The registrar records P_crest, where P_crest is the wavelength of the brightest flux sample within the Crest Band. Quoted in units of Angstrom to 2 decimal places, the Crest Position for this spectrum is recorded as 4341.07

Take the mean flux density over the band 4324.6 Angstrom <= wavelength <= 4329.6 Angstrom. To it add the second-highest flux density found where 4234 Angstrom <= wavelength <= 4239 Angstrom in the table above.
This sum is 4.62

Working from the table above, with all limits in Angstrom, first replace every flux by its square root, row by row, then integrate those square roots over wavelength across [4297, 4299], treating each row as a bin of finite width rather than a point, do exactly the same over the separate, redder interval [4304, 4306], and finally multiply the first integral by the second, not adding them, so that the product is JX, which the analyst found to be 9.1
